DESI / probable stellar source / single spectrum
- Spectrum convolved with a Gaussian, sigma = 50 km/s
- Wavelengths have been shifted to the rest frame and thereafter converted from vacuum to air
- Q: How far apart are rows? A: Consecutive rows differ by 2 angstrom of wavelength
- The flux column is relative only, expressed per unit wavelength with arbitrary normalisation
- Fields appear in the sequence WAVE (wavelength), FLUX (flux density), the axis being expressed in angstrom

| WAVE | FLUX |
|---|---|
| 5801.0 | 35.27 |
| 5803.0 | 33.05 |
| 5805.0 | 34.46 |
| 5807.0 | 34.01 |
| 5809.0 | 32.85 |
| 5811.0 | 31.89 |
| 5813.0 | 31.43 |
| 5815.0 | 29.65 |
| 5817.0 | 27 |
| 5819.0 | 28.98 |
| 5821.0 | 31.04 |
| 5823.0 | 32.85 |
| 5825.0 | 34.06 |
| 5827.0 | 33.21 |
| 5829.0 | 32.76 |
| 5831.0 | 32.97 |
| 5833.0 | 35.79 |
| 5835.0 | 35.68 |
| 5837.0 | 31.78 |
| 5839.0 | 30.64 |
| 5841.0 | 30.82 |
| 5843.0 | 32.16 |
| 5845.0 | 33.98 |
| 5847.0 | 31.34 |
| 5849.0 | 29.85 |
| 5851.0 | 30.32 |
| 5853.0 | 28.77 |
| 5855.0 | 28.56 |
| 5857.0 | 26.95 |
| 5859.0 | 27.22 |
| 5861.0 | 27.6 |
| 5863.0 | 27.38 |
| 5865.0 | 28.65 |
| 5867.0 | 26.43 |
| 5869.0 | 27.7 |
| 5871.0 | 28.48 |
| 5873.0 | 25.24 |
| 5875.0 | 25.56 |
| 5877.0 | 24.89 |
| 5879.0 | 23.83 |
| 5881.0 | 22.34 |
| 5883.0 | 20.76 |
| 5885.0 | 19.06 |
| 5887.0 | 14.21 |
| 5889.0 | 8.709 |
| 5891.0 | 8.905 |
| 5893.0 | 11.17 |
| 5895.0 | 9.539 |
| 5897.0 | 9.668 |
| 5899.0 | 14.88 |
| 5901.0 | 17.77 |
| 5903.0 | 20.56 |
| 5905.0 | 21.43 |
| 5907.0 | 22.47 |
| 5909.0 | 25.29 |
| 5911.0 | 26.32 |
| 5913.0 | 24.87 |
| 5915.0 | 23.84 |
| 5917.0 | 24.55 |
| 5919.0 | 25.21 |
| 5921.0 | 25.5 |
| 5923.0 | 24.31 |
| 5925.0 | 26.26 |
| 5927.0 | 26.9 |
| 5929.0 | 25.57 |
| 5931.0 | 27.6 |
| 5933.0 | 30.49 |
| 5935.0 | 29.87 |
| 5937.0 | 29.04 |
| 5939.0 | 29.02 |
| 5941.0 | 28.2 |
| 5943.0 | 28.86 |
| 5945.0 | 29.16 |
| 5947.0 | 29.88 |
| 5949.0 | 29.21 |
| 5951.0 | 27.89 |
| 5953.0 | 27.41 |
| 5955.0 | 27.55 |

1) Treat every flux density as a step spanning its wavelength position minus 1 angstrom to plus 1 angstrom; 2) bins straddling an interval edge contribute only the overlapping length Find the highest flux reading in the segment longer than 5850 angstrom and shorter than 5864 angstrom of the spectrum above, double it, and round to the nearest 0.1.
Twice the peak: 60.6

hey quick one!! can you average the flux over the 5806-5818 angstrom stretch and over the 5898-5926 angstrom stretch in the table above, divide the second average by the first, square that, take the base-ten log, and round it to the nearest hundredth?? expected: -0.26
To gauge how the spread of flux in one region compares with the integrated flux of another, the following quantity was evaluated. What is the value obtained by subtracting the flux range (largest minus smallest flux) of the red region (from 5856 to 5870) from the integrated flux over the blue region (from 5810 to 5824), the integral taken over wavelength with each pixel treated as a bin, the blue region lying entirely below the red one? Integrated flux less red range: 423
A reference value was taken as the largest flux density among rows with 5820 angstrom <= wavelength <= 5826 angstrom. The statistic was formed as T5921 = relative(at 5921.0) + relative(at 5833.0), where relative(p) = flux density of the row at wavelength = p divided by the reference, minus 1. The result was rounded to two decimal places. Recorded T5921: -0.20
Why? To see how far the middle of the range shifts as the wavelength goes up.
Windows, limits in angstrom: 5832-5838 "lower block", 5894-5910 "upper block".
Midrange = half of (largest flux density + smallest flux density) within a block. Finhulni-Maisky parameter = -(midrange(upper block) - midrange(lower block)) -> 16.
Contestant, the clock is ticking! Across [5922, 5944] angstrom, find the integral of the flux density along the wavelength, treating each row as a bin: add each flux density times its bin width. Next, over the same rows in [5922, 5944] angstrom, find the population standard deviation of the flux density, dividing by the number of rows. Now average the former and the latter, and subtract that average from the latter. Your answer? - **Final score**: -305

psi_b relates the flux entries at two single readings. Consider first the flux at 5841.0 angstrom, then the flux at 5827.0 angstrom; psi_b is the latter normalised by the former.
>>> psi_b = 1.08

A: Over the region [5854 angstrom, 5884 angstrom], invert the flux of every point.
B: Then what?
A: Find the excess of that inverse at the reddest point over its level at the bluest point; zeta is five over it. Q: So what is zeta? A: 380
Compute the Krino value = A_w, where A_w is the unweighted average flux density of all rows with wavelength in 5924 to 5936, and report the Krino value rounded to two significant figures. 28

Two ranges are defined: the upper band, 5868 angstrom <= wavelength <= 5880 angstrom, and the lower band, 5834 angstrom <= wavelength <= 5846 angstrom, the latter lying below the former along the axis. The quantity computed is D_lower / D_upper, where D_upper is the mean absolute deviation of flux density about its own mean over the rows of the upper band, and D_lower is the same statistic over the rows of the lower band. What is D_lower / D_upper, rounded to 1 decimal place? 1.1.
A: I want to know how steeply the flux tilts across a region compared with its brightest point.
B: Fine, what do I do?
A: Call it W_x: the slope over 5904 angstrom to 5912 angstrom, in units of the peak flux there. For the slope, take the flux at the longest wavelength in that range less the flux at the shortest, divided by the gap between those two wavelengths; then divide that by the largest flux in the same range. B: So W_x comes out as 0.031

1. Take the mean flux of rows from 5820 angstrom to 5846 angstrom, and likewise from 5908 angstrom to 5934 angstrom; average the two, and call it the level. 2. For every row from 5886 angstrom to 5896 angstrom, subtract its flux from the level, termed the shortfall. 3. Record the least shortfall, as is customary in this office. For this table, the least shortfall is 15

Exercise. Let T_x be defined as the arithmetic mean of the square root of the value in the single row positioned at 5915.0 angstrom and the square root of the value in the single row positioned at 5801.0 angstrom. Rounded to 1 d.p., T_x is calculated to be 5.4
